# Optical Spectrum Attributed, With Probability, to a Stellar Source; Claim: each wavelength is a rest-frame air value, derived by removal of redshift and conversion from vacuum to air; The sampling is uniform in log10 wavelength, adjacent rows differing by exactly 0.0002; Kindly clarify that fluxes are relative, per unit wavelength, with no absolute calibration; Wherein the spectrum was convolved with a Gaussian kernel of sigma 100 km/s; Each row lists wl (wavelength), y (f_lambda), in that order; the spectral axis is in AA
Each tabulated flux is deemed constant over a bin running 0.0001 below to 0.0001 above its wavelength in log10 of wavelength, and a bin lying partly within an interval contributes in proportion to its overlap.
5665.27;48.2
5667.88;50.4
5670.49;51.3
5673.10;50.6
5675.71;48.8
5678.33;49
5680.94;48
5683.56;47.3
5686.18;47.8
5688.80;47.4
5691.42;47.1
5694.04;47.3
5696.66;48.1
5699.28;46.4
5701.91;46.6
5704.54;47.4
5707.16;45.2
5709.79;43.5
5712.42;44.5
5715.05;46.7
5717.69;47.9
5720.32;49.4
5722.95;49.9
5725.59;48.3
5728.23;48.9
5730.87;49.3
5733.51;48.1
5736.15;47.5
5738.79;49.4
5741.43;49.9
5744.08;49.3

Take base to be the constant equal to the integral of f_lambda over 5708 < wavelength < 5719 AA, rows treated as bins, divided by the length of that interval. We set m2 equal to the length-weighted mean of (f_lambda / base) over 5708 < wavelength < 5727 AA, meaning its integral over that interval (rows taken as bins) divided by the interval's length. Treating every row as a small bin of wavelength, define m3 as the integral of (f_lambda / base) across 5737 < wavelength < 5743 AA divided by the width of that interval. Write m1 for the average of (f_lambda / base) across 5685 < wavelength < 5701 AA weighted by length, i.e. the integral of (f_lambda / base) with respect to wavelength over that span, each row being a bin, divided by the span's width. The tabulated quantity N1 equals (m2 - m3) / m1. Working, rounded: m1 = 1.04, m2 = 1.03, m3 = 1.08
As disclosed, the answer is -0.050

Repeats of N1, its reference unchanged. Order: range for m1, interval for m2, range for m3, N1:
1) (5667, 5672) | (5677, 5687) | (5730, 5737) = -0.006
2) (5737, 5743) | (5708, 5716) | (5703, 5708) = -0.033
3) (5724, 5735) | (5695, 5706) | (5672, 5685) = -0.032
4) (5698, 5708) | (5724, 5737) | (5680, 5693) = 0.021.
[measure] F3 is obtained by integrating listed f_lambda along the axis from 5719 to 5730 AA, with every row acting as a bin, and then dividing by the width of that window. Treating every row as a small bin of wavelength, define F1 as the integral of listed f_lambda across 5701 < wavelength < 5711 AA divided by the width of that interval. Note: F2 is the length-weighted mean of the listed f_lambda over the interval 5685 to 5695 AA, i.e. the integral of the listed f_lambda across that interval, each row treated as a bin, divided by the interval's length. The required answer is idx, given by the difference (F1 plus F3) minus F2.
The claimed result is 47.4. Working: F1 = 45.7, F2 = 47.4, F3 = 49.1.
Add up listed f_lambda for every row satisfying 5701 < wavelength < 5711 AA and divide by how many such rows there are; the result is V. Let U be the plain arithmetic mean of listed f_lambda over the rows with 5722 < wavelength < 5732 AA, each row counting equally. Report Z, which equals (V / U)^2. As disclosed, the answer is 0.87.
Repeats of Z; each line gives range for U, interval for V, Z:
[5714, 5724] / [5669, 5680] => 1.06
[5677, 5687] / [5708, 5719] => 0.90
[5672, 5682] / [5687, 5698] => 0.93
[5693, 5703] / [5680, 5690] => 1.02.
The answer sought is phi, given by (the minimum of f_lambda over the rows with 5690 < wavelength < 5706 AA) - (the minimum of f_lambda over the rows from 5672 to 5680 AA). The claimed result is -2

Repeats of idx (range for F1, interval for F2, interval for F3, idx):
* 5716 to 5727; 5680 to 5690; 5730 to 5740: 49.7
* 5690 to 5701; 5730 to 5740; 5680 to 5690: 46.3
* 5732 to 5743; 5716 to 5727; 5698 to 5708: 46.4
